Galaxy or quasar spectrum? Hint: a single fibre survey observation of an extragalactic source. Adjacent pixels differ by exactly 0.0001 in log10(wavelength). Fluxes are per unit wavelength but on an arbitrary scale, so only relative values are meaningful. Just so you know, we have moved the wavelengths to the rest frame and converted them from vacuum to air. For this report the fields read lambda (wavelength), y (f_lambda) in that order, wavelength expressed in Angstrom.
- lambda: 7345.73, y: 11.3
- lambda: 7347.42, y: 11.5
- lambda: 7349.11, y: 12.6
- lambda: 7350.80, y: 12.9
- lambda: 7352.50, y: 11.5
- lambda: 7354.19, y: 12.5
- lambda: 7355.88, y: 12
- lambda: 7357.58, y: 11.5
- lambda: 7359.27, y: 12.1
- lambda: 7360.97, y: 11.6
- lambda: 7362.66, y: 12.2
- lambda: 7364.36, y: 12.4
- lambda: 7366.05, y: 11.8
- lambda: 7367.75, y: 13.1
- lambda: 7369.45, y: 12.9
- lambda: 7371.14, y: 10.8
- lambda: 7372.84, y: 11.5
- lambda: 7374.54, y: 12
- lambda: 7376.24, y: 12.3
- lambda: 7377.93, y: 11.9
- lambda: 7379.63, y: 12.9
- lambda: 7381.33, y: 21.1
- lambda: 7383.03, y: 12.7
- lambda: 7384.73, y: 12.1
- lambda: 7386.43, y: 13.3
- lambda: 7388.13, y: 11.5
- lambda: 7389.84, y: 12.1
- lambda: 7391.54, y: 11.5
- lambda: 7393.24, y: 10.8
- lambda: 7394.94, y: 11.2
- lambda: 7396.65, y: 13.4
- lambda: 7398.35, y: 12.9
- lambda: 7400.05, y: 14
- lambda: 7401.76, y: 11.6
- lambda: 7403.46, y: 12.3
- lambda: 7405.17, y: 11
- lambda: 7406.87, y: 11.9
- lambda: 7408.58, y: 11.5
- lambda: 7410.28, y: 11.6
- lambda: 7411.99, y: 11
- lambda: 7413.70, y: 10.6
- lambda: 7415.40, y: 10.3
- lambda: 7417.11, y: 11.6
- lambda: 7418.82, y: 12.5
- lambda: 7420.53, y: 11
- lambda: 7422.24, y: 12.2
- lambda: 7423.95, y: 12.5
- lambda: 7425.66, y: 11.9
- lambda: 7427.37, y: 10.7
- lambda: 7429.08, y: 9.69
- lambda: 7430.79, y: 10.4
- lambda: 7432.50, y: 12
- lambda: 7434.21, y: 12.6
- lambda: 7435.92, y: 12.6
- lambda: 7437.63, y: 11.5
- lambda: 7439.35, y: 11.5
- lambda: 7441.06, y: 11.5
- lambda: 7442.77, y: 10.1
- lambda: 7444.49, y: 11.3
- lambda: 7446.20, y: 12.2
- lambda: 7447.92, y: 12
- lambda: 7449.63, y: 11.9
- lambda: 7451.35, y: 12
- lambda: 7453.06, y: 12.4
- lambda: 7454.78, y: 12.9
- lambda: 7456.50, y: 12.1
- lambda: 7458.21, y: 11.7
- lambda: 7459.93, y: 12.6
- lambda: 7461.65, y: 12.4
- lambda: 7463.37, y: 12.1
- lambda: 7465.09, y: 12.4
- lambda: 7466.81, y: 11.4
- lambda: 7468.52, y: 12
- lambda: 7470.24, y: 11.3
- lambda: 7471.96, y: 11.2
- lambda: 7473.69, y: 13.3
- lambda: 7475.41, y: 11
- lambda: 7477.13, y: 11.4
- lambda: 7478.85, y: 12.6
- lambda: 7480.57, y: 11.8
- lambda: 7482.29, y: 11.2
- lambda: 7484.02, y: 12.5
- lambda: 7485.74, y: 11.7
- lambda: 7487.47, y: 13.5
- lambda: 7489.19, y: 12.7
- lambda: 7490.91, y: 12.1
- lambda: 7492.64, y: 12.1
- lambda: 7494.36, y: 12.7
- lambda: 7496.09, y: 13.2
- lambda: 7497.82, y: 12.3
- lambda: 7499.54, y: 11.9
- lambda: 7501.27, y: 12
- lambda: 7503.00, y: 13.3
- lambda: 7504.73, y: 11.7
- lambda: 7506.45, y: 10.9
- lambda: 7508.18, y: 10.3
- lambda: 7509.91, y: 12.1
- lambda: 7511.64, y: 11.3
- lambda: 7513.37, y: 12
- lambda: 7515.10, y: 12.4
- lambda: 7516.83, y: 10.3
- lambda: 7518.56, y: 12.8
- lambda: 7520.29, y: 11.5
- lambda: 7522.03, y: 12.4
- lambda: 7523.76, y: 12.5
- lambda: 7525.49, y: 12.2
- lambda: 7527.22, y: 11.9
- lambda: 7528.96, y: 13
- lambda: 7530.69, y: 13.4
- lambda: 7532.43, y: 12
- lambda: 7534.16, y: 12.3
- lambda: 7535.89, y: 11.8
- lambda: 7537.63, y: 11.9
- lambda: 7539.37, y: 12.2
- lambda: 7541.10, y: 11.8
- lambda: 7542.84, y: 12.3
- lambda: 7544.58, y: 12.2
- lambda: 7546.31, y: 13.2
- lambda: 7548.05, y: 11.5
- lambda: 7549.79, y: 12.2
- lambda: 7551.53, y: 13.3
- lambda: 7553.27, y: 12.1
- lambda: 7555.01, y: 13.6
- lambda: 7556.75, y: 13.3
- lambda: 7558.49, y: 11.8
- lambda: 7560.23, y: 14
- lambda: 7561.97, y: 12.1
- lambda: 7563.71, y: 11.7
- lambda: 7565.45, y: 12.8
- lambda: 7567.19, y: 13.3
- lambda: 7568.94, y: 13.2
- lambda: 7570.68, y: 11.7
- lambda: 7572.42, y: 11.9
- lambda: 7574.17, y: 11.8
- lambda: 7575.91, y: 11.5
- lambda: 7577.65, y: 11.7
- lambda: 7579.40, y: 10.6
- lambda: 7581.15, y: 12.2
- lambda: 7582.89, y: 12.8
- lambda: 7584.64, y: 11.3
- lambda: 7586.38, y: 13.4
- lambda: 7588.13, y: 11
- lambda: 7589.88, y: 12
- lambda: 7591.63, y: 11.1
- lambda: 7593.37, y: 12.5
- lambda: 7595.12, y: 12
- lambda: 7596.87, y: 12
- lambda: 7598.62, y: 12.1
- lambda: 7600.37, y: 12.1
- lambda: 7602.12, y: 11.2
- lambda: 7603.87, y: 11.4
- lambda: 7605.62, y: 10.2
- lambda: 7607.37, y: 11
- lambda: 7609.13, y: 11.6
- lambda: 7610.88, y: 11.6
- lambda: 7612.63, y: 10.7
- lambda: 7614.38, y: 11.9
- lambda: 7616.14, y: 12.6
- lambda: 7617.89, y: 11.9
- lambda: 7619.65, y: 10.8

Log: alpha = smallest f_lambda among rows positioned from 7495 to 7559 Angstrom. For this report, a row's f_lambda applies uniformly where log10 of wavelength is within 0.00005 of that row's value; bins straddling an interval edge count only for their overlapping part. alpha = 10.3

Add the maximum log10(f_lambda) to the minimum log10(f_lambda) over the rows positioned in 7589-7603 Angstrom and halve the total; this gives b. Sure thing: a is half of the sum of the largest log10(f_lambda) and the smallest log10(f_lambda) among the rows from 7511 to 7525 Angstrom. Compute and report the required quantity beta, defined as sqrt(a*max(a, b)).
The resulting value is 1.07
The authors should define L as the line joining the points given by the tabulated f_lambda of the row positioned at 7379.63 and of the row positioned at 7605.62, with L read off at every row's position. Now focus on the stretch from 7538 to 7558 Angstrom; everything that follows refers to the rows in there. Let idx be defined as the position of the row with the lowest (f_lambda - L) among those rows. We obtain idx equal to 7548.05 Angstrom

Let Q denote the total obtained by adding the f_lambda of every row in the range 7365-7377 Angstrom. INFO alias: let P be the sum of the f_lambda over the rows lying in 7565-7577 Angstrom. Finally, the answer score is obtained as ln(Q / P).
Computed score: -0.021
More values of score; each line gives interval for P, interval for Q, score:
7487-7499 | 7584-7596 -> -0.062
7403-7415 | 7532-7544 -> 0.054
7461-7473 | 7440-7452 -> -0.022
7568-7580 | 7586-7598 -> 0.019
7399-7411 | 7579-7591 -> -0.007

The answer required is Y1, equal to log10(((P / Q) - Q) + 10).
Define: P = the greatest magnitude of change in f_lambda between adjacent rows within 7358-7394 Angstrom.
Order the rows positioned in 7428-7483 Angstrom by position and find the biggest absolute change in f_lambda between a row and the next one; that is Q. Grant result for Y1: 1.06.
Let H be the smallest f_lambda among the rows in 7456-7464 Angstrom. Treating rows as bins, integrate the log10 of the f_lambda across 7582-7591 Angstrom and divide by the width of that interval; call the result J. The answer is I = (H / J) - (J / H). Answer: 10.7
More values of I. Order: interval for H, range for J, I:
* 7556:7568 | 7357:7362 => 10.8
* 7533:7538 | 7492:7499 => 10.6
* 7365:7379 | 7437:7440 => 10.1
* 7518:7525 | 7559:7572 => 10.3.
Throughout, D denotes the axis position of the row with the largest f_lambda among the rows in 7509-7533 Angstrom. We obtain 7530.69 Angstrom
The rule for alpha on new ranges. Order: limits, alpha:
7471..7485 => 11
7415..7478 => 9.69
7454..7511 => 10.3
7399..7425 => 10.3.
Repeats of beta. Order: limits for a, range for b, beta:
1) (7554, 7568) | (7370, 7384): 1.14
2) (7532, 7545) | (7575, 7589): 1.08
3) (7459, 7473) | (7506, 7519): 1.07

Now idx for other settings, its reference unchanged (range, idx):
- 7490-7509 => 7508.18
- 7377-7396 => 7393.24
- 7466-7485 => 7475.41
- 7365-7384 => 7371.14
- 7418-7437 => 7429.08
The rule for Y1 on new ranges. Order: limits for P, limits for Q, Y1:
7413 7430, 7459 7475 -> 0.94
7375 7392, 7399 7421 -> 1.05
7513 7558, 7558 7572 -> 0.95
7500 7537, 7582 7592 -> 0.94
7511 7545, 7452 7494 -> 0.94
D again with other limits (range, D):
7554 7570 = 7560.23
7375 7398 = 7381.33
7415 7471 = 7454.78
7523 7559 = 7555.01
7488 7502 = 7496.09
